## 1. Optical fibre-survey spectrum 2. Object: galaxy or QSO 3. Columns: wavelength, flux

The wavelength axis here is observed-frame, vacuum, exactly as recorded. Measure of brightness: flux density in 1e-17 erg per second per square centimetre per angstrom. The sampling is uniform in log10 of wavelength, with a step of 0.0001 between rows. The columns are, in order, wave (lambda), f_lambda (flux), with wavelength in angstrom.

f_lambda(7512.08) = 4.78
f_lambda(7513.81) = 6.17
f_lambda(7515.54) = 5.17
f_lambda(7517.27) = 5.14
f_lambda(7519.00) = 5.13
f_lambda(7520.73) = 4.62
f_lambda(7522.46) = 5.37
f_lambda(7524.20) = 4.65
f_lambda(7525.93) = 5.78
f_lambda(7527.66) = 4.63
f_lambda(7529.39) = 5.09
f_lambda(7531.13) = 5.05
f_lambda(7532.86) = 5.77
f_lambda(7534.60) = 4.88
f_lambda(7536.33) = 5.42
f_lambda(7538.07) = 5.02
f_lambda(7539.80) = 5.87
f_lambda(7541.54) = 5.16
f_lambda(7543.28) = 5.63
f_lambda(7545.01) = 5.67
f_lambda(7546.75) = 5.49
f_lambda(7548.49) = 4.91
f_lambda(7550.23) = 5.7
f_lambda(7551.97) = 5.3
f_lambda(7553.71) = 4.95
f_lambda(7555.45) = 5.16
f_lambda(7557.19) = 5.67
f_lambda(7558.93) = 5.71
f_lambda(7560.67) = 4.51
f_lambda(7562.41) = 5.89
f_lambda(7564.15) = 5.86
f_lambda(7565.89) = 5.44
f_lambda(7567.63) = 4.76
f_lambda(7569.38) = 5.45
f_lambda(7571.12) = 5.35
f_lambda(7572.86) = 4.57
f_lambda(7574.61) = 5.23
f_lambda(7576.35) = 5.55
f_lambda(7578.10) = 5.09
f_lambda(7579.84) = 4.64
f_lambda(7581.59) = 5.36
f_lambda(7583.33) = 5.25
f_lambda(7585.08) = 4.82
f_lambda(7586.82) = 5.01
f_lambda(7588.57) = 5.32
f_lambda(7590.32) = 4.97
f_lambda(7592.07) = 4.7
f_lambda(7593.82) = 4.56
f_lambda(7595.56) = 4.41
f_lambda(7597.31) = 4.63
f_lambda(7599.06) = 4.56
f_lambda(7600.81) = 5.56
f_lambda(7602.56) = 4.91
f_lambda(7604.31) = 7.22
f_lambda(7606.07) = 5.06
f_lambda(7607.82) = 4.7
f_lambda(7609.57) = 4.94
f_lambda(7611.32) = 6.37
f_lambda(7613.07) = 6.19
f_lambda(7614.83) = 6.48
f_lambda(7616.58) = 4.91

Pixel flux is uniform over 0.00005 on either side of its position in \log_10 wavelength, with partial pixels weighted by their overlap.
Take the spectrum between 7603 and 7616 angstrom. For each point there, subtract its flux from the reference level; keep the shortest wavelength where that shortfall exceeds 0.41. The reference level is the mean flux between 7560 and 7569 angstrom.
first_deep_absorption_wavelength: 7607.82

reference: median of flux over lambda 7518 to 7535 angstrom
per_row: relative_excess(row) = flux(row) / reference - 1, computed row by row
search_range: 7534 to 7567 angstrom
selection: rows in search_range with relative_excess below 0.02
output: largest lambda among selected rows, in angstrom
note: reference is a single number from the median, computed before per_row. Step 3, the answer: 7560.67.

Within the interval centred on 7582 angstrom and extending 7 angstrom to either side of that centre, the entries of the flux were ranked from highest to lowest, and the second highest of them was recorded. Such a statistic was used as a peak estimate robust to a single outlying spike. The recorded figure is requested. 5.36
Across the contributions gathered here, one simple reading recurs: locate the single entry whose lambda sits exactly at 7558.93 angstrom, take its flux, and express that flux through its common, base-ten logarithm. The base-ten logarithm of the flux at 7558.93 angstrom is 0.757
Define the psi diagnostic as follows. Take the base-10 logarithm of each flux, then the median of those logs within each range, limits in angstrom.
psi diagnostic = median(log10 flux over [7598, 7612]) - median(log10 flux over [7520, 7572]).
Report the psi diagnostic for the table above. -0.03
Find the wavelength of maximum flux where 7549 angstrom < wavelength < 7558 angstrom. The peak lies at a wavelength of 7550.23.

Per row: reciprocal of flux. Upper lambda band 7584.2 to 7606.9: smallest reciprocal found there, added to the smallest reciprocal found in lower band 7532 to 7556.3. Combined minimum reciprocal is 0.309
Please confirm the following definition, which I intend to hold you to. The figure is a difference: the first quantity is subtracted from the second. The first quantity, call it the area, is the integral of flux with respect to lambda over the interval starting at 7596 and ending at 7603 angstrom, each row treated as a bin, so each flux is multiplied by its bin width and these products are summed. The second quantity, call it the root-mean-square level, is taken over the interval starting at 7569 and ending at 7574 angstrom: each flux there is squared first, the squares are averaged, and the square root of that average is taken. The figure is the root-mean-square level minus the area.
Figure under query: -29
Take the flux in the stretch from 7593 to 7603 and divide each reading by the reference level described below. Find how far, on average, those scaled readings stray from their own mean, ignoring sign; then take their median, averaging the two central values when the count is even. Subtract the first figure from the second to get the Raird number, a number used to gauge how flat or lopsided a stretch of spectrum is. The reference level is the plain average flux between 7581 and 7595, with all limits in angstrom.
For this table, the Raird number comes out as 0.86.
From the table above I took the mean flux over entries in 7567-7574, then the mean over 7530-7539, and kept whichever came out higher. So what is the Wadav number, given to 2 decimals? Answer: 5.23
